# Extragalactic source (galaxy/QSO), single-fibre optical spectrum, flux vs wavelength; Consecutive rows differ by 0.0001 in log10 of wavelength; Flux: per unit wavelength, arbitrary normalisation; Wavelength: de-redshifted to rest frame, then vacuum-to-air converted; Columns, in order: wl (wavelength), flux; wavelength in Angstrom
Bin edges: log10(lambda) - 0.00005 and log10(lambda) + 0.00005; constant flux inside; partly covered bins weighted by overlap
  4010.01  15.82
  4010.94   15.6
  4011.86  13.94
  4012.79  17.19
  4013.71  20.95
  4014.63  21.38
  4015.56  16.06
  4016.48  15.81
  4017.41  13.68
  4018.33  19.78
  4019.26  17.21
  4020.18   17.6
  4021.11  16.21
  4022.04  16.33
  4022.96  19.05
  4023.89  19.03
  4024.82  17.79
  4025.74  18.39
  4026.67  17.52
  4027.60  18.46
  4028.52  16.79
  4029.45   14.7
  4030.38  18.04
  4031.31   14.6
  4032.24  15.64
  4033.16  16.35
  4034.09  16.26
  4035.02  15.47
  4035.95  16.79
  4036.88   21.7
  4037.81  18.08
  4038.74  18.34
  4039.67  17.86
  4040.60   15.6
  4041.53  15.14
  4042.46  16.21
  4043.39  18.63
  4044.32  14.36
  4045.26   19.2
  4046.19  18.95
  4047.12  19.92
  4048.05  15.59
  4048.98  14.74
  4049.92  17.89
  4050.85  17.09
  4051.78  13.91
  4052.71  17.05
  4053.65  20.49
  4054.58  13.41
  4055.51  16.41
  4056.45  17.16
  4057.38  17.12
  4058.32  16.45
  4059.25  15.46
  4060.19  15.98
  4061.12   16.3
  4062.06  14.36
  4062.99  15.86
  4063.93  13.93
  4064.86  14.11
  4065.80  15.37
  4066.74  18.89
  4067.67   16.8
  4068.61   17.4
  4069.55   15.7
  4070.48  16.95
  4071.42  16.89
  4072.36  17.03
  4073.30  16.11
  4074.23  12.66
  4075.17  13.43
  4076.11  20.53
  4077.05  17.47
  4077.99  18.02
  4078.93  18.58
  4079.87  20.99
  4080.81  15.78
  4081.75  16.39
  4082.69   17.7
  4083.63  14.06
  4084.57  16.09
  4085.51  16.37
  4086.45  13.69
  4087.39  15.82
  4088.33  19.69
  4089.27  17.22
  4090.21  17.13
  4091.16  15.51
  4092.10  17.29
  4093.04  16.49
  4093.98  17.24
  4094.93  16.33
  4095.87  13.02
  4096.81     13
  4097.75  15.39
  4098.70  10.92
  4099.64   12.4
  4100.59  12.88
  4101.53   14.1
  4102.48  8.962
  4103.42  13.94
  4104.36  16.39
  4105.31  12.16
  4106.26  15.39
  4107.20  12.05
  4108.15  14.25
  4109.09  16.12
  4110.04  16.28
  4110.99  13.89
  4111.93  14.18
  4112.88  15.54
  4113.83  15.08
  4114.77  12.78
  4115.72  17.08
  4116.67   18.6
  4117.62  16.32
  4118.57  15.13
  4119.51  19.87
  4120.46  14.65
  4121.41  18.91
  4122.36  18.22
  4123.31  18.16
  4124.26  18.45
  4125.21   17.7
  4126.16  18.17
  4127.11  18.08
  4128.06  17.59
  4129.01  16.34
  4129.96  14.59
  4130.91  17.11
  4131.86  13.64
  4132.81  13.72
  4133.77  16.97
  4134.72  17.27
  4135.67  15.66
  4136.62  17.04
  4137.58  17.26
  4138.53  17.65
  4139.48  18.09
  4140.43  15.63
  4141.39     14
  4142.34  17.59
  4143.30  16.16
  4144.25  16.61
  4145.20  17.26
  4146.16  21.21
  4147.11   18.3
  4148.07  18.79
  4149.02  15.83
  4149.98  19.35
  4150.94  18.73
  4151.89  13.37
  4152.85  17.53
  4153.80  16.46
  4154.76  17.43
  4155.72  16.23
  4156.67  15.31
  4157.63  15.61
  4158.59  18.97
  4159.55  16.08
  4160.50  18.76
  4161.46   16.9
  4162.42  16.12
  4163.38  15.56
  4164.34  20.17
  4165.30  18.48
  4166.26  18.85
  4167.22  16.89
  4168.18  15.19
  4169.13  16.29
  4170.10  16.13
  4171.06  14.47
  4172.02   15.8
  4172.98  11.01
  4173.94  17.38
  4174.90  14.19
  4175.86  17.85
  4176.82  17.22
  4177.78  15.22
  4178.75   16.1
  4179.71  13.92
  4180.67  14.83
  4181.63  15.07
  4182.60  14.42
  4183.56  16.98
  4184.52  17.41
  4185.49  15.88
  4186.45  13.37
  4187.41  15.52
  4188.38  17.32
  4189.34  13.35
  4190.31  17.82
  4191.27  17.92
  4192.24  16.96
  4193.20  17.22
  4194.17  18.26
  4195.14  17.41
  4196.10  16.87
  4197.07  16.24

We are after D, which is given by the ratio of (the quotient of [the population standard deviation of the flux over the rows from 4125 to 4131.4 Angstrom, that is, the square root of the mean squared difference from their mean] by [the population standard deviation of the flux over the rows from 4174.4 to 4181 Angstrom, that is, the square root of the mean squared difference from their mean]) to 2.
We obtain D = 0.4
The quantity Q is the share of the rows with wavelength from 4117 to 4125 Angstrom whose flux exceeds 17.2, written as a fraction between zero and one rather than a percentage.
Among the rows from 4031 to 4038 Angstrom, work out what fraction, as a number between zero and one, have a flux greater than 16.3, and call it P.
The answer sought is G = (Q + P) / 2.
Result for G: 0.56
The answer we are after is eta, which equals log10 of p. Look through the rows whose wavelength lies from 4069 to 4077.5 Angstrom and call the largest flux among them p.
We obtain 1.31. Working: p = 20.53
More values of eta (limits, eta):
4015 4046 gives 1.34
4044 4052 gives 1.30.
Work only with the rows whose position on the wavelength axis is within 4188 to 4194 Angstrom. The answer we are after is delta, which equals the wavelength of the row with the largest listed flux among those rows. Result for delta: 4191.27 Angstrom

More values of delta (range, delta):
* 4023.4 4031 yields 4023.89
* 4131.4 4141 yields 4139.48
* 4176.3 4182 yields 4176.82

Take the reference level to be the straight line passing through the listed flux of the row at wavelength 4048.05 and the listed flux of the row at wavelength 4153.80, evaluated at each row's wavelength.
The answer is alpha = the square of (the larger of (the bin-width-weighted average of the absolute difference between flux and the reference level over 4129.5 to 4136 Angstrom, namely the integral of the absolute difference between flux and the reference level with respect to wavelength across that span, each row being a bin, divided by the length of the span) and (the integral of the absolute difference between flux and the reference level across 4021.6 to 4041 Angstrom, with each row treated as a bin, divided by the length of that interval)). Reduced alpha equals 3.9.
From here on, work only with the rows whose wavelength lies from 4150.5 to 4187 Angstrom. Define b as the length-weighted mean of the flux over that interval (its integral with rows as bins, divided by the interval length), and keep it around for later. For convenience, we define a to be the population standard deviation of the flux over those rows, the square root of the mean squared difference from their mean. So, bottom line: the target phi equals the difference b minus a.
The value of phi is 14.4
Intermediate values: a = 1.82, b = 16.2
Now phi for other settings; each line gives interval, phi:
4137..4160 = 15.3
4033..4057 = 15.0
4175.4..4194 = 14.6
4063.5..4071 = 14.6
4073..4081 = 14.4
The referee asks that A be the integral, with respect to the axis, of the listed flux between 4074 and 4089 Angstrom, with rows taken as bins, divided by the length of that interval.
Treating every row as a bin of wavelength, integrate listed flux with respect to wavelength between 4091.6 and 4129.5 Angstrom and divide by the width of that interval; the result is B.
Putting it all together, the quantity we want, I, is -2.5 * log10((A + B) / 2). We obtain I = -3.02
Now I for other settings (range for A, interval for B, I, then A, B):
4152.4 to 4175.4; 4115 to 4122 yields -3.06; 16.5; 17.1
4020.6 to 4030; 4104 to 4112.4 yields -3.01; 17.4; 14.5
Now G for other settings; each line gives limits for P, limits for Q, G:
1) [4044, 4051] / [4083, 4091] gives 0.44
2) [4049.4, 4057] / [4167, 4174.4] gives 0.44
